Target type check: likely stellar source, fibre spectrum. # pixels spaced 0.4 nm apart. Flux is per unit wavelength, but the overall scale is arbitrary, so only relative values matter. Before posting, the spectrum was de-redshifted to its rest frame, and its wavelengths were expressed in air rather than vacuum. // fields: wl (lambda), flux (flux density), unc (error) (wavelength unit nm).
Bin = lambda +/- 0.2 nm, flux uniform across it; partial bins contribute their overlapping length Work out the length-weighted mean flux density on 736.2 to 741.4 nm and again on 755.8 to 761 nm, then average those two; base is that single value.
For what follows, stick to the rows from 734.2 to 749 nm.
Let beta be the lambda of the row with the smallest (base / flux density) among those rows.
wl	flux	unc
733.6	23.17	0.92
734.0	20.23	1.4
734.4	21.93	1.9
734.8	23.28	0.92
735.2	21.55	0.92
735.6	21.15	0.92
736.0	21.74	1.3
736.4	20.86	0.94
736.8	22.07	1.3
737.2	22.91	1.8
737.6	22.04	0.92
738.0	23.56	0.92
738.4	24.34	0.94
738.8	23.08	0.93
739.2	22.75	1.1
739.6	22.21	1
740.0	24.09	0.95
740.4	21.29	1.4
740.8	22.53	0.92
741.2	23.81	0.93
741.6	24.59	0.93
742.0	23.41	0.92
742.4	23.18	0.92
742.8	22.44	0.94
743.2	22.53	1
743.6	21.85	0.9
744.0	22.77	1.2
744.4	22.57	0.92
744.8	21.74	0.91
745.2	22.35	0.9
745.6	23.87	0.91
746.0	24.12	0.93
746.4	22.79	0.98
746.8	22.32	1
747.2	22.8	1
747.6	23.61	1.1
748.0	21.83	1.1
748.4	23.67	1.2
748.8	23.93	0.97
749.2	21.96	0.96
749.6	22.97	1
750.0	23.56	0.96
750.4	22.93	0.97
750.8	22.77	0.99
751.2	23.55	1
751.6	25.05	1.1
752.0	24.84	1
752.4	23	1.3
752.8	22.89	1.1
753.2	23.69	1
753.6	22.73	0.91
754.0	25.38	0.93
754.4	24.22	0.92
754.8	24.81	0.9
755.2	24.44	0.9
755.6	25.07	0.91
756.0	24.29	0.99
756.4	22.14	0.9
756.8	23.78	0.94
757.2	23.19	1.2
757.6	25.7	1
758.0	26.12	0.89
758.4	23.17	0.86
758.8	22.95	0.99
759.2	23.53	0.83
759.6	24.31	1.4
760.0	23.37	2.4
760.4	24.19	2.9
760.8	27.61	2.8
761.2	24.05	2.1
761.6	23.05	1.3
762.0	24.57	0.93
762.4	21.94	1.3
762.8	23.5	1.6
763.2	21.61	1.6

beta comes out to 741.6 nm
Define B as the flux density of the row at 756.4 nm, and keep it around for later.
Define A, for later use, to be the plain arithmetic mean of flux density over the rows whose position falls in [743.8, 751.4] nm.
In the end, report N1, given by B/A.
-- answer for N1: 0.96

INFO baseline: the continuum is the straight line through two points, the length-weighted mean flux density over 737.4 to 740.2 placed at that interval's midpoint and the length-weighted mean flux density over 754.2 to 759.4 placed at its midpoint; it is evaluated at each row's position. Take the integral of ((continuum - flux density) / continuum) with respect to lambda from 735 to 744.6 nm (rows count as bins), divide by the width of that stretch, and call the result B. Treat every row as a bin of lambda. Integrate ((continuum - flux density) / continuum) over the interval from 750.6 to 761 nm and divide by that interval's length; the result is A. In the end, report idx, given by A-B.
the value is -0.03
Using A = 0.00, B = 0.025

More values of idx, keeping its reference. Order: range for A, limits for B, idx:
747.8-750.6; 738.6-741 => 0.01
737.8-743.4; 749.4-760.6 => 0.00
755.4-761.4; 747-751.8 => -0.02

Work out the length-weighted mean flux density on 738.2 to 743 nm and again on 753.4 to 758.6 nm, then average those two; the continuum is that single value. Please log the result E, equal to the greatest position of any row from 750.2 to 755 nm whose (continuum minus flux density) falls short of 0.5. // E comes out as 754.8 nm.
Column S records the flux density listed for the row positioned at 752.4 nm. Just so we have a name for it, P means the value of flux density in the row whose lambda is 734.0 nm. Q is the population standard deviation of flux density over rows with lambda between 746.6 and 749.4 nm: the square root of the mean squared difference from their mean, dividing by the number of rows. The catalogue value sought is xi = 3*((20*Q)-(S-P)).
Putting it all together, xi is 40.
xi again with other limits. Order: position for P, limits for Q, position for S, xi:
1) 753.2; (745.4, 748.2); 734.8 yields 48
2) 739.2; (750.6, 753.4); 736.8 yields 54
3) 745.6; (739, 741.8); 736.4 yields 74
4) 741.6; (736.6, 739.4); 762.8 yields 48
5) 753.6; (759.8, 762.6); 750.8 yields 98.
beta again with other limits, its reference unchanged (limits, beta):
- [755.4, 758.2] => 758.0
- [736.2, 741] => 738.4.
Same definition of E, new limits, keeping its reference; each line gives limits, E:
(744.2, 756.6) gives 756.0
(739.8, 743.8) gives 742.0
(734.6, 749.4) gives 748.8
